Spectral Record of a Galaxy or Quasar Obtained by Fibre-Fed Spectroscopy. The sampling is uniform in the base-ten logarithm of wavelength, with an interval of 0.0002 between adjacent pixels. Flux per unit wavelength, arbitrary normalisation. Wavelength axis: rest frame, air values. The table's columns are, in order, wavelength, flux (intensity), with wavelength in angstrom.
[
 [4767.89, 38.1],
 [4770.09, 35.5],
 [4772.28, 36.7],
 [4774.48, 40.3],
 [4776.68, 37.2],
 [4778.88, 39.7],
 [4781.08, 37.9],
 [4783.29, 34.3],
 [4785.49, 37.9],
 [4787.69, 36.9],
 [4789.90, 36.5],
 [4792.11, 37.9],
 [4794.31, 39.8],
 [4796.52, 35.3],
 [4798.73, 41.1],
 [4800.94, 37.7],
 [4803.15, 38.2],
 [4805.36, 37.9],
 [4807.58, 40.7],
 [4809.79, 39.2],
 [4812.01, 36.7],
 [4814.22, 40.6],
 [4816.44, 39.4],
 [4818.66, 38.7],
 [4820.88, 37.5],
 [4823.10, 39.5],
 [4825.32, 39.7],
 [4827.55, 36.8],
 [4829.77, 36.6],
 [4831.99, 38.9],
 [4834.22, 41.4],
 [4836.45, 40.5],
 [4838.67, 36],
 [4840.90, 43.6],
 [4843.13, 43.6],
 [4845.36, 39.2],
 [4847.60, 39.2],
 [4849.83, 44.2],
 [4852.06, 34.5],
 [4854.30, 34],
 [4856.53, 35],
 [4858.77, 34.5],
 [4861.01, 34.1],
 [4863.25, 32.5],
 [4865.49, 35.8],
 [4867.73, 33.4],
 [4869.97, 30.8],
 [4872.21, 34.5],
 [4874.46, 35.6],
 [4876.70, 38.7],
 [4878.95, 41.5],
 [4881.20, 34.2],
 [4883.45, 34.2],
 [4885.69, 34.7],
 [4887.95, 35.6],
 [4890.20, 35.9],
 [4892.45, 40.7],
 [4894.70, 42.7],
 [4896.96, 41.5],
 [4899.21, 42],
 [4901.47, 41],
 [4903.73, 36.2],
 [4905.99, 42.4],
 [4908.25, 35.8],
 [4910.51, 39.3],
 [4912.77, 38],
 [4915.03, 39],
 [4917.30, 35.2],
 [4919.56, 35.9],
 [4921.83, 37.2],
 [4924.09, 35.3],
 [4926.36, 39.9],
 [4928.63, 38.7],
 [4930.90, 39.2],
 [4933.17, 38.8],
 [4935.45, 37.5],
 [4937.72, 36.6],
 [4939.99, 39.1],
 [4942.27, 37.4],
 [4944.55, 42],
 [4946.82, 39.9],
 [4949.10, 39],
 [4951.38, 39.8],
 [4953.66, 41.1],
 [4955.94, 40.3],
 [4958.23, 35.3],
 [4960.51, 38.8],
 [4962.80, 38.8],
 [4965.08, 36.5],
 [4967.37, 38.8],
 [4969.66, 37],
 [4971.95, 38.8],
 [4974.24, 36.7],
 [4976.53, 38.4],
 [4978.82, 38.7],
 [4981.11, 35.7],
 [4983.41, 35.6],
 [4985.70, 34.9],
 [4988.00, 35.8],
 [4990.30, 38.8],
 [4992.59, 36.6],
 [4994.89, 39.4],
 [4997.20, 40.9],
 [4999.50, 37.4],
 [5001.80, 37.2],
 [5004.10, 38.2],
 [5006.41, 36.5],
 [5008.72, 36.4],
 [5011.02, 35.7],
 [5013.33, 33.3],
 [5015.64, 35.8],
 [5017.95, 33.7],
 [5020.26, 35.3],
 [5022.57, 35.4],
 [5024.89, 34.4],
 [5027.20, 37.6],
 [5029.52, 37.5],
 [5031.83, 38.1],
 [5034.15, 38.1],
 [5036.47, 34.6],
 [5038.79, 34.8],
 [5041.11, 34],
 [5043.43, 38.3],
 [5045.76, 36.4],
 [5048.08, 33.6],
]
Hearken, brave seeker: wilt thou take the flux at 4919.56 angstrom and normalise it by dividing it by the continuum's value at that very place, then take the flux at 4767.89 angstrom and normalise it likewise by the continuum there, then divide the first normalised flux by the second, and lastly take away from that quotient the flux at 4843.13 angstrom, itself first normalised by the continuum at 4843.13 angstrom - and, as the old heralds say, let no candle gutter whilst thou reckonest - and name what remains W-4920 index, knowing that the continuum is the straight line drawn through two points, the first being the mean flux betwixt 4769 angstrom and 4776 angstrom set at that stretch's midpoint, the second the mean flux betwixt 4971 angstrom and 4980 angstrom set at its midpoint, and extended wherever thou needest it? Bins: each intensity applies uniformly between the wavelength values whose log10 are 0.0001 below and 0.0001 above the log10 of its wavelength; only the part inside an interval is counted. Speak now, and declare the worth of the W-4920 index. -0.23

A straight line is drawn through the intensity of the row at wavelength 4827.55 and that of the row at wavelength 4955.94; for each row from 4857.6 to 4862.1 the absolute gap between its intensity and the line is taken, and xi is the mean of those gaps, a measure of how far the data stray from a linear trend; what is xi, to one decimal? 3.4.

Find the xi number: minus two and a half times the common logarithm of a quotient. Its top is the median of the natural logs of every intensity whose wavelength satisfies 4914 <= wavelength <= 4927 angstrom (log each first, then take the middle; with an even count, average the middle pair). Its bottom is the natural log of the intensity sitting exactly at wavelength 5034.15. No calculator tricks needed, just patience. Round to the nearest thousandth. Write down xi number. 0.013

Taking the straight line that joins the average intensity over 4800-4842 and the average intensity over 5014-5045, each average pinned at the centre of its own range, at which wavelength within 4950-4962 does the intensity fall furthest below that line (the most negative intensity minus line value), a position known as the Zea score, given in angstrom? 4958.23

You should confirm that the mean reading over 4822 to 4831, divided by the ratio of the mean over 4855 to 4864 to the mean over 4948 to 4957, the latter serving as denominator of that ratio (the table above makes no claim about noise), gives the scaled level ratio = 44.9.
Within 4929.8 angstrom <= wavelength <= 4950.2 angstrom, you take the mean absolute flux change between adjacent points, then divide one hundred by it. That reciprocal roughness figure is 56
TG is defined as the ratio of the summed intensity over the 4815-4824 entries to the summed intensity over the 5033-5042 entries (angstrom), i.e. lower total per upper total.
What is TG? 1.10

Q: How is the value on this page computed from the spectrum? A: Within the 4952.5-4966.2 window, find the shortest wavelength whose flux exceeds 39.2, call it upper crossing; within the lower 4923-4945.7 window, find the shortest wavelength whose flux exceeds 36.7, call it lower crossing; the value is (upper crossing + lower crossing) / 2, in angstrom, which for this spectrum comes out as 4940.0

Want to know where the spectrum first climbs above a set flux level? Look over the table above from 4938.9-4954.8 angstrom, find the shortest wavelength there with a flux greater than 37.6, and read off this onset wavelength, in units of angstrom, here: 4939.99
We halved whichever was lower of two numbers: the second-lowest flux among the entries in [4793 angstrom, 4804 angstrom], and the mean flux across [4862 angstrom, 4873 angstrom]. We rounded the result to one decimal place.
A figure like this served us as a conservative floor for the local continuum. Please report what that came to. 16.7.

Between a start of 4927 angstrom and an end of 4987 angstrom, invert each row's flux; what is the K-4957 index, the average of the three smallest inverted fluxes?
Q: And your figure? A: 0.0243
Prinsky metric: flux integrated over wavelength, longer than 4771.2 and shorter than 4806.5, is 1335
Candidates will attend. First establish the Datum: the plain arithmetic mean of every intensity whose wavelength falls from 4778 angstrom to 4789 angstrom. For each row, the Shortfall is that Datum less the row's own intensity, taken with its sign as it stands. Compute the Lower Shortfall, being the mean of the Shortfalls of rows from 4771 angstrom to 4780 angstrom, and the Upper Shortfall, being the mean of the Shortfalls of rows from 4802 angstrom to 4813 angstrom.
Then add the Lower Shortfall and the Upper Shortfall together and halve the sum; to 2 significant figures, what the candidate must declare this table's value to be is -1.2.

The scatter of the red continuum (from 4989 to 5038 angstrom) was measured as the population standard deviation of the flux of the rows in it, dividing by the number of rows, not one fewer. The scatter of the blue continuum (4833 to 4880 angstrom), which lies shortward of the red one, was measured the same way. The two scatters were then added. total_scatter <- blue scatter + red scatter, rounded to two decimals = 5.76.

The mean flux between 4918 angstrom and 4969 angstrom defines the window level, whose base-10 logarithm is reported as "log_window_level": 1.58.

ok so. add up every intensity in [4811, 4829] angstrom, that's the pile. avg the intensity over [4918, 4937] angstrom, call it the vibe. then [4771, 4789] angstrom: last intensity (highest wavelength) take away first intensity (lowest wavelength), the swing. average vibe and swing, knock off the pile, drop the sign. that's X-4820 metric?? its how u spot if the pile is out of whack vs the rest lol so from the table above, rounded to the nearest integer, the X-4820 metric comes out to 290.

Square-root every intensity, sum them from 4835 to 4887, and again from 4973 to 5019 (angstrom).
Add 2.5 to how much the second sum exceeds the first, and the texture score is -15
